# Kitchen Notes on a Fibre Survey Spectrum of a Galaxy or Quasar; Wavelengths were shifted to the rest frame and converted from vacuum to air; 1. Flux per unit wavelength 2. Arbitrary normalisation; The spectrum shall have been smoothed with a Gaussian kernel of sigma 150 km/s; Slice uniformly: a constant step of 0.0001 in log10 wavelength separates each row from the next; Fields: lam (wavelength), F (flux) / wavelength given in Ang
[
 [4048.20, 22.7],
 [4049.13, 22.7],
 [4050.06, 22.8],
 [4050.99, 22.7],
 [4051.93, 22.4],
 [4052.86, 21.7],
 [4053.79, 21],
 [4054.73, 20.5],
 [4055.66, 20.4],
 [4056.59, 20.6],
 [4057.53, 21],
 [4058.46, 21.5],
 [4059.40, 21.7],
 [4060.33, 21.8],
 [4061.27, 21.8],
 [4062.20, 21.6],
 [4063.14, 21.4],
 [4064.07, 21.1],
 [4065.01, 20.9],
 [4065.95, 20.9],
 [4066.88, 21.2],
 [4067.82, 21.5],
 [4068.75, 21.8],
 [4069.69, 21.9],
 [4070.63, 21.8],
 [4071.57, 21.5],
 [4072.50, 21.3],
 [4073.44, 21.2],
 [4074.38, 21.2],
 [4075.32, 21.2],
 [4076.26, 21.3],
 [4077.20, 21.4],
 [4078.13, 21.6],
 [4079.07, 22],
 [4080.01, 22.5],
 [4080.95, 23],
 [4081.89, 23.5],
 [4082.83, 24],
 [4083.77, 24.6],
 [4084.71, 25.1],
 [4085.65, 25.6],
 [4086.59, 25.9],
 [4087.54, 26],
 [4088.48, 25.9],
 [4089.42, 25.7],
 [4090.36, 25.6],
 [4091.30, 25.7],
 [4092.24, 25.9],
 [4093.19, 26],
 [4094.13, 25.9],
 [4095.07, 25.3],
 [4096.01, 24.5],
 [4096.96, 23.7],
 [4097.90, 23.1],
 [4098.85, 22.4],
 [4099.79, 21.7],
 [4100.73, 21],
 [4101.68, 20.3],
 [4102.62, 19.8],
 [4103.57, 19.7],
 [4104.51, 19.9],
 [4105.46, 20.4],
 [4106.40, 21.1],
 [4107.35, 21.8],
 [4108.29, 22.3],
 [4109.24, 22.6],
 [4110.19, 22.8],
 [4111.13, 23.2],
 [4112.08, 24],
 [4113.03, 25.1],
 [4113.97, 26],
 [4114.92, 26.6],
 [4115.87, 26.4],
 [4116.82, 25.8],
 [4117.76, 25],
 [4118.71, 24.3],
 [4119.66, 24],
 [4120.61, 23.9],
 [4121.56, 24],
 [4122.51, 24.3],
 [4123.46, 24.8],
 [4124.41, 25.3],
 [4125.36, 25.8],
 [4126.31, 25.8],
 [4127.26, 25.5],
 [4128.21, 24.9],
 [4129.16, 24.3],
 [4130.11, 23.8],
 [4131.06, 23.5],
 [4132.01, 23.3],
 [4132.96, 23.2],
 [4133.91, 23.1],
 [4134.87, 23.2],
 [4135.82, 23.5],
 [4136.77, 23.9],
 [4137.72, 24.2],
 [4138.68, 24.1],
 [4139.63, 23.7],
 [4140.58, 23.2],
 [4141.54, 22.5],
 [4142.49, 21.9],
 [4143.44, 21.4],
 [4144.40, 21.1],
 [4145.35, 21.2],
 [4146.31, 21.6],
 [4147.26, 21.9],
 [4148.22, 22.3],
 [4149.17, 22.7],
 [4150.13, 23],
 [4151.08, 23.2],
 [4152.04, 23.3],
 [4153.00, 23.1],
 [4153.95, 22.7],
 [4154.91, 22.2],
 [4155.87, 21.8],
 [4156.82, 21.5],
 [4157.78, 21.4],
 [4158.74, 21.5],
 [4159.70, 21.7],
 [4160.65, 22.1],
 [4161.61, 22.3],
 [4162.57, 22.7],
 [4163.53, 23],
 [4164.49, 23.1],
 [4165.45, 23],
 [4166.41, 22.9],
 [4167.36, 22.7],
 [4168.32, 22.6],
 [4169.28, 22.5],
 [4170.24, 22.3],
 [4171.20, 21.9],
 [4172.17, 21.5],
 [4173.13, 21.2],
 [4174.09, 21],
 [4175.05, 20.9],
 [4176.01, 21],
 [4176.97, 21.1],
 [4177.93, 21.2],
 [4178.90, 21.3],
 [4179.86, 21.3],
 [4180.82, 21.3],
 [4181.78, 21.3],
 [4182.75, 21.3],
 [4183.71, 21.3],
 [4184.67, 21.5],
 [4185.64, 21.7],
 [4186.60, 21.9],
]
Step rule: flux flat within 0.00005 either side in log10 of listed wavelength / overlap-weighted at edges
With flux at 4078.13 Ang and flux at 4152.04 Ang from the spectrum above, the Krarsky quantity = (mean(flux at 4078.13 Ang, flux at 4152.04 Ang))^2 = 504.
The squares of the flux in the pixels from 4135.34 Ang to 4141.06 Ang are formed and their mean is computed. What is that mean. 565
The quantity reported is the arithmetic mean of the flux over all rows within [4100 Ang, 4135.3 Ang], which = 23.5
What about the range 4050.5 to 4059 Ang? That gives 21.3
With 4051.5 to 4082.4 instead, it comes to 21.5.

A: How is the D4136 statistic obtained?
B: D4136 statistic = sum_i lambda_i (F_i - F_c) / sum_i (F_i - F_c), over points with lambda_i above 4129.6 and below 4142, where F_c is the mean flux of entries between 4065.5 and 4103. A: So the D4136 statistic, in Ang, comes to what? 4135.4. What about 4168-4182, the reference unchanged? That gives 4176.0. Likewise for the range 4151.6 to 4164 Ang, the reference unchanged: 4158.3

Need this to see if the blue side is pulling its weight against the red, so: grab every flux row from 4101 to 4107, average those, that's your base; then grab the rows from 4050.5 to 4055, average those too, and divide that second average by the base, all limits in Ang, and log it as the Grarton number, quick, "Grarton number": 1.07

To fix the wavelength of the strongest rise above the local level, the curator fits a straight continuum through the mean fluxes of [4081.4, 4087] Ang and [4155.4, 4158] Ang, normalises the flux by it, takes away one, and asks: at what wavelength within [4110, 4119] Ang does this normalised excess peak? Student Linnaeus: 4114.92 Ang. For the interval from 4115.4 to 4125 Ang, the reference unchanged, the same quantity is 4115.87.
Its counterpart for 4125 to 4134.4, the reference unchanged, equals 4126.31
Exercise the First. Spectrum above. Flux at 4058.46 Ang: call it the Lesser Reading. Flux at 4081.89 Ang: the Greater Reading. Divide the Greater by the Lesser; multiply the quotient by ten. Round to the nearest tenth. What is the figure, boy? 10.9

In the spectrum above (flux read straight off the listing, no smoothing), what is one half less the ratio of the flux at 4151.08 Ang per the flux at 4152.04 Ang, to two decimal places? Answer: -0.50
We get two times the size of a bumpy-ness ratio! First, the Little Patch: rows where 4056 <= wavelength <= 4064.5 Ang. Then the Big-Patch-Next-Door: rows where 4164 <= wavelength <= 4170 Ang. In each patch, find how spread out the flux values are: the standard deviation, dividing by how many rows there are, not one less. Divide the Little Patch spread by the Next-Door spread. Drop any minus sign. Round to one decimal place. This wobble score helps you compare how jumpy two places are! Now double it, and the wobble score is 3.6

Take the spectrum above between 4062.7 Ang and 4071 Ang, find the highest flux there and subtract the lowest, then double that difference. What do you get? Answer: 2.0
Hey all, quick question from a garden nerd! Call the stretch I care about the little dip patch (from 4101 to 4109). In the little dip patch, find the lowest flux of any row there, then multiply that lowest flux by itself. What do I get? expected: 388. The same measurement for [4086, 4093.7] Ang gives 655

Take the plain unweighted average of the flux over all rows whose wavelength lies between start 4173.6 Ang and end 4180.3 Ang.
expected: 21.1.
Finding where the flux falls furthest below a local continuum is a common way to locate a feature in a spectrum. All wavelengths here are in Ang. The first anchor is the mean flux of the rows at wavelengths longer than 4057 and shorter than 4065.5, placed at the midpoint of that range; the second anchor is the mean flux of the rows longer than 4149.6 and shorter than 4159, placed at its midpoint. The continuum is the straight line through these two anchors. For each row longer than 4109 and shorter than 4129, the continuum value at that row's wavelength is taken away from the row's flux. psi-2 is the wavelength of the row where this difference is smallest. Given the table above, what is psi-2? 4109.24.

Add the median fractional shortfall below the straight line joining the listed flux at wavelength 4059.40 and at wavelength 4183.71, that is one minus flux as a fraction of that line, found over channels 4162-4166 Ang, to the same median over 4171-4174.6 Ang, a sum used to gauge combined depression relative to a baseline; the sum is -0.077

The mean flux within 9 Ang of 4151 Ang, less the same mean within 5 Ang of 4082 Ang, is -1.5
